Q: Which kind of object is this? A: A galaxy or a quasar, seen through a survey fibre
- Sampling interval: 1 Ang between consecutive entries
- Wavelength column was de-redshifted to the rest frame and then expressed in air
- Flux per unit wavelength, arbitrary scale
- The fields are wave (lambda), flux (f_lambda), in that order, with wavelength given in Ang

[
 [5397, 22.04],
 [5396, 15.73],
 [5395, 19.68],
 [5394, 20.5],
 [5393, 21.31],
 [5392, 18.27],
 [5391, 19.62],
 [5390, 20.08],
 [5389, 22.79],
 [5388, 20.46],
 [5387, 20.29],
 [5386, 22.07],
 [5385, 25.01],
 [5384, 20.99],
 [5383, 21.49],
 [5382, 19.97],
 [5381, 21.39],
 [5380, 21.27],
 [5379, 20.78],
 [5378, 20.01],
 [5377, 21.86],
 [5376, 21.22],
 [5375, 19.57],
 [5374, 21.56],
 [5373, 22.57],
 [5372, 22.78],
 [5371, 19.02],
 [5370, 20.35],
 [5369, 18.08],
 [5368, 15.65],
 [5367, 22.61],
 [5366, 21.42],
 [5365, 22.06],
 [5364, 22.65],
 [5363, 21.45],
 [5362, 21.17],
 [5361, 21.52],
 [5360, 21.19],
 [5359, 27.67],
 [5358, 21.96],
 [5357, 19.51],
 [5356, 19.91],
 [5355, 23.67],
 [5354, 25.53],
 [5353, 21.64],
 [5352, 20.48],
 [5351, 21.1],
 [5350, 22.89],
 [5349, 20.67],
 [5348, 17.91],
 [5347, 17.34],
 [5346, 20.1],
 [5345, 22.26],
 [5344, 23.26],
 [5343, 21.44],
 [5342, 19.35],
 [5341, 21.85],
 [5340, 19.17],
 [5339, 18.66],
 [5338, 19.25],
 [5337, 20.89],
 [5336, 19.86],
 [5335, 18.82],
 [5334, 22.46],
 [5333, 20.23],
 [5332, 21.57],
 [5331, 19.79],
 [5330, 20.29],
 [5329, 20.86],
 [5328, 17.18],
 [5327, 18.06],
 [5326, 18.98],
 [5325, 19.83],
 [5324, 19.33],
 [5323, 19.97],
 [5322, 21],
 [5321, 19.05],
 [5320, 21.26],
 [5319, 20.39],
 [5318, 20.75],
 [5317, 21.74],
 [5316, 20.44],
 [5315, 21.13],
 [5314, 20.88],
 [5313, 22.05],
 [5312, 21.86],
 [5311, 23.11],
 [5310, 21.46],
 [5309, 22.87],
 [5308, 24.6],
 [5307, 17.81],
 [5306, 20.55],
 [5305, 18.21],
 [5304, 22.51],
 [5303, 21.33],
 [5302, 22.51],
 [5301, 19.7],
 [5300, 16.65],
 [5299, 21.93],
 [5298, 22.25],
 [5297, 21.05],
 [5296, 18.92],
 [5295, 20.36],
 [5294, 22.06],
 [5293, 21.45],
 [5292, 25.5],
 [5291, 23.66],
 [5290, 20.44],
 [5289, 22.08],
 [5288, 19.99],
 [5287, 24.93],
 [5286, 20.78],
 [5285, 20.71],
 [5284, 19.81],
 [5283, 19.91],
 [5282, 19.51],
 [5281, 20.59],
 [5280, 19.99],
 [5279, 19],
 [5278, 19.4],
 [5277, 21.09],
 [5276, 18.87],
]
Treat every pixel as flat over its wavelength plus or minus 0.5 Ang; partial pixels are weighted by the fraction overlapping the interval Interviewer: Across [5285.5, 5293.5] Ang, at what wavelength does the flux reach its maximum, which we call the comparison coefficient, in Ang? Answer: 5292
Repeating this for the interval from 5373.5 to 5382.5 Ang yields 5377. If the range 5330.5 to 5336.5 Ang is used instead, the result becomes 5334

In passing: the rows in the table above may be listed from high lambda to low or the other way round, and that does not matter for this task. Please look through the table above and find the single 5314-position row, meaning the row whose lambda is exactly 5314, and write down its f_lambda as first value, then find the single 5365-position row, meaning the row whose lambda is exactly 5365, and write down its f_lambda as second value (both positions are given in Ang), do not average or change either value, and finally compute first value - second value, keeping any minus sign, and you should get -1.2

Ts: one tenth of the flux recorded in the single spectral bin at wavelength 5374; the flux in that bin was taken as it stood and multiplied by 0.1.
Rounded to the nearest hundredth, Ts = 2.16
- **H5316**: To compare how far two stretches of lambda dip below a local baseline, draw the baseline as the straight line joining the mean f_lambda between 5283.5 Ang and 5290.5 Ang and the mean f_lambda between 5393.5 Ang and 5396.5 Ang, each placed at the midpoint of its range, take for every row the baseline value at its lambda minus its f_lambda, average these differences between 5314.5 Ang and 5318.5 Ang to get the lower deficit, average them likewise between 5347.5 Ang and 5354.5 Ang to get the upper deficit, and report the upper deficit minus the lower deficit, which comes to -1.3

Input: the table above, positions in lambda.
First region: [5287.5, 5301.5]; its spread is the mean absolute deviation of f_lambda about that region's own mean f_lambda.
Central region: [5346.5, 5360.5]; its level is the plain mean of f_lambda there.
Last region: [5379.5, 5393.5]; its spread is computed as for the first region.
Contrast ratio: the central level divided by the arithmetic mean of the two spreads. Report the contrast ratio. 16.1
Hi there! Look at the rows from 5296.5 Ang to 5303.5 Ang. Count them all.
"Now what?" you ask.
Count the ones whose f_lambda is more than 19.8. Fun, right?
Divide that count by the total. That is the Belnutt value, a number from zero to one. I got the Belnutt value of 0.71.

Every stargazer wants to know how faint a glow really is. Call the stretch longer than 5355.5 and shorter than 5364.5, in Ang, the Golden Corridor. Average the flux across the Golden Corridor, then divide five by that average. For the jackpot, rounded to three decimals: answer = 0.228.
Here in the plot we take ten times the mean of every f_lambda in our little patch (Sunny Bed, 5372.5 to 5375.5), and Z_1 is 212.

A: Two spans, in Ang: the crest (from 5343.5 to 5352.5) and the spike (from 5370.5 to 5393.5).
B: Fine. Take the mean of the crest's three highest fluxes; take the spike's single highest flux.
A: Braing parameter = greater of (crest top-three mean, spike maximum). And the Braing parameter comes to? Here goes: 25.0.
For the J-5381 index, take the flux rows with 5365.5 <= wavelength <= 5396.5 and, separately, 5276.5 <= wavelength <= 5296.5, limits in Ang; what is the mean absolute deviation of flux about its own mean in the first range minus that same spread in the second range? 0.0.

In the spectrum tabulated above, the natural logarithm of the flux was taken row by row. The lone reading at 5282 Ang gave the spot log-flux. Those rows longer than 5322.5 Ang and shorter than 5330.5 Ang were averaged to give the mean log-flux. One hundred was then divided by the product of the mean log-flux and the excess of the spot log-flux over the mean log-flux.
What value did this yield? 2830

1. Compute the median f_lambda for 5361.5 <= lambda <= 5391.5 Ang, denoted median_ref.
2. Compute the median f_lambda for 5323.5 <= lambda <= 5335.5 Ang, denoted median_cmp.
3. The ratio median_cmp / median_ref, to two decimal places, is 0.93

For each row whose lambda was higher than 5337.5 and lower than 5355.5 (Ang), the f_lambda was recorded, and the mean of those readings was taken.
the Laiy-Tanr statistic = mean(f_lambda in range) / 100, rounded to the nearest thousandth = 0.209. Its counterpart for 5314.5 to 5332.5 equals 0.201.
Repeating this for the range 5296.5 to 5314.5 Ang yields 0.212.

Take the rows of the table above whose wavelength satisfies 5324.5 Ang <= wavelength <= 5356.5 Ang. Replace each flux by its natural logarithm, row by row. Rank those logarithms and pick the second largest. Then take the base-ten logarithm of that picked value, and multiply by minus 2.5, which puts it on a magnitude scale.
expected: -1.25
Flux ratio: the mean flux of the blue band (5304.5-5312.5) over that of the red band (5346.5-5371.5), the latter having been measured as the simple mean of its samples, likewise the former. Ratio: 1.01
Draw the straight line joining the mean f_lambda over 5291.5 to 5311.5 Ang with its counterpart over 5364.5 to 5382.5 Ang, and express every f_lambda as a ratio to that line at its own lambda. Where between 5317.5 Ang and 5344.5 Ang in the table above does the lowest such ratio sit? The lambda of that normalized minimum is 5328 Ang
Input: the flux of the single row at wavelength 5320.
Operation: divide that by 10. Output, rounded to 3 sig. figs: 2.13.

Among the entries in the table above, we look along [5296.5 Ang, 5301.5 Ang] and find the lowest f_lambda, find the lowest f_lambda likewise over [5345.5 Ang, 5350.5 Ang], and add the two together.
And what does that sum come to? 34.0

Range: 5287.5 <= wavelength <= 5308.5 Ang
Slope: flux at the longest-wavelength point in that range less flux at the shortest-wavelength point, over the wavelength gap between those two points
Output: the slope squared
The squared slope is 0.053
